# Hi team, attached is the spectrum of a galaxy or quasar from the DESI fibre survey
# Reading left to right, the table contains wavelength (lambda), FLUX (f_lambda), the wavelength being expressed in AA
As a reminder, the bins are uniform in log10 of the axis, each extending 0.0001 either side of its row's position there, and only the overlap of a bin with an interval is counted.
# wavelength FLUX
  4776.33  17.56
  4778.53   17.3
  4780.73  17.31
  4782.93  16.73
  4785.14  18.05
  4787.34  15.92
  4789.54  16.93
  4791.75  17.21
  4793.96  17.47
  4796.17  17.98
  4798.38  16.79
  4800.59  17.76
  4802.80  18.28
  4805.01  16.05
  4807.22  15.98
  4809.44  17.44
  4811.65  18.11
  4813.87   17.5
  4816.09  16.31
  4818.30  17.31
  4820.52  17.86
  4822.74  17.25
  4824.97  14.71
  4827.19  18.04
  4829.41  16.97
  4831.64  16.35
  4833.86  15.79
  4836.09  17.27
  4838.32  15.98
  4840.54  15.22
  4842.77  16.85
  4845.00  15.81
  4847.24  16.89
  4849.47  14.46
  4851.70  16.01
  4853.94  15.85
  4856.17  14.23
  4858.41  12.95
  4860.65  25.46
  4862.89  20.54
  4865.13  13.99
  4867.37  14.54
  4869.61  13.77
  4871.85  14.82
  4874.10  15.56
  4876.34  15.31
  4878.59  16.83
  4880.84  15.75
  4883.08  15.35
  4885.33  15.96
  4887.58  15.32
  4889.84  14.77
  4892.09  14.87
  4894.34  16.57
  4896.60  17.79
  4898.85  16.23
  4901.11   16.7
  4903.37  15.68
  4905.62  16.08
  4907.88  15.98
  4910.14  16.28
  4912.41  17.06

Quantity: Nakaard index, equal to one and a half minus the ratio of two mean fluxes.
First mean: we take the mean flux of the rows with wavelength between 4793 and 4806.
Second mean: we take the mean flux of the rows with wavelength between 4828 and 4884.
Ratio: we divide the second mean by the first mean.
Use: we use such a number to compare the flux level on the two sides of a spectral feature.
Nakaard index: 0.574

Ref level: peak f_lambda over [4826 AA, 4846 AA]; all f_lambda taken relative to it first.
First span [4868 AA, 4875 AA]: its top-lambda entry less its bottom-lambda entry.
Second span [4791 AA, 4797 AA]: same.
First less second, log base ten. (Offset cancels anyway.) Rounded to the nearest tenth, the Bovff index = 0.0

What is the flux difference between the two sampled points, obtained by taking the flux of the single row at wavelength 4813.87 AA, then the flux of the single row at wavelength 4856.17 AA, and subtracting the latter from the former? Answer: 3.3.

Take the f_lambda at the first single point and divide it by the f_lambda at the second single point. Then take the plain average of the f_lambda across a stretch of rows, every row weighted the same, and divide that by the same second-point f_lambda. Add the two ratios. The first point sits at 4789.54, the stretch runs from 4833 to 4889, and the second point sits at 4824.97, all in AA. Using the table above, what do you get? 2.24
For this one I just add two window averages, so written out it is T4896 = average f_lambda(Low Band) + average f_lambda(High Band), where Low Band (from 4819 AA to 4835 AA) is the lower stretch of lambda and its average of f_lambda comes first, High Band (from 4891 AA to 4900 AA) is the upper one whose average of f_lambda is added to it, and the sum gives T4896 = 33.1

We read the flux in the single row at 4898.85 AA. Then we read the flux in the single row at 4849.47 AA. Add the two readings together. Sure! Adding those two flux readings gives 30.7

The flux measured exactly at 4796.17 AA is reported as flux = 17.98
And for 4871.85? 14.82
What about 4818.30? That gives 17.31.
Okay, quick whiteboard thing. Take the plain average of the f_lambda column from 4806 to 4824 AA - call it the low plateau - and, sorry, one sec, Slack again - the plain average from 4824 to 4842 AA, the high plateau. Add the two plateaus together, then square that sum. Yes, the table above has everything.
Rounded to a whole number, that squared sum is 1123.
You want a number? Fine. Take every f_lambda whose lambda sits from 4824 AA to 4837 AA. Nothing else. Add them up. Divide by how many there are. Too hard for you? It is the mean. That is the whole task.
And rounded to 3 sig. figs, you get 16.5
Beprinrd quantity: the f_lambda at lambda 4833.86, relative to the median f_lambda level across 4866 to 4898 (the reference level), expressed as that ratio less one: 0.03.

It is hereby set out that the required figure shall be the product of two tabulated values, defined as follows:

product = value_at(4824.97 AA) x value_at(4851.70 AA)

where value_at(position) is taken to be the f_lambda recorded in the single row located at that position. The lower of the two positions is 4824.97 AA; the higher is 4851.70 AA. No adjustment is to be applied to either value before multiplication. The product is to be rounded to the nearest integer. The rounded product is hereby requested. 236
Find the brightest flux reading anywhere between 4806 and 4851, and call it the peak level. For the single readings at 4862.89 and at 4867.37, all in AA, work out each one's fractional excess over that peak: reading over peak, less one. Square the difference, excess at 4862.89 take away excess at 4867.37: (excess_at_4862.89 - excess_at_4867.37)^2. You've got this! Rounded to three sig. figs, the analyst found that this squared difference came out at 0.110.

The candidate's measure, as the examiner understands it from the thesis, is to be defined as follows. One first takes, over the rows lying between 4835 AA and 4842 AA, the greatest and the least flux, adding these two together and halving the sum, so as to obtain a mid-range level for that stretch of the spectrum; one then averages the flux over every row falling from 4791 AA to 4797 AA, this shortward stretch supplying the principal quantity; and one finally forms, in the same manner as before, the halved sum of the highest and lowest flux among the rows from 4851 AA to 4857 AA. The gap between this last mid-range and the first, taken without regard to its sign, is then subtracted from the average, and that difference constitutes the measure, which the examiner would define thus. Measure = 16.4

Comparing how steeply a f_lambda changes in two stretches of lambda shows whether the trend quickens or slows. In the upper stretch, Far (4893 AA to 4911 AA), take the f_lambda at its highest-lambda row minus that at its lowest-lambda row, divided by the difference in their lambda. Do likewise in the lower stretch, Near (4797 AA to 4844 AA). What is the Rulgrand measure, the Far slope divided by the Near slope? -13.6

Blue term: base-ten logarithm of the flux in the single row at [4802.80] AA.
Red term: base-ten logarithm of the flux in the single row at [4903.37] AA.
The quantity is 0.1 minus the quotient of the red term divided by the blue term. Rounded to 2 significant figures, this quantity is -0.85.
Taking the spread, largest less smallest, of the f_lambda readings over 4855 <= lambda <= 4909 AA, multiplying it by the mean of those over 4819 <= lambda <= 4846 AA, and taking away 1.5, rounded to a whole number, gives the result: 205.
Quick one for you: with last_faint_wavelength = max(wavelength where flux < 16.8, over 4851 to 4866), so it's 4865.13 AA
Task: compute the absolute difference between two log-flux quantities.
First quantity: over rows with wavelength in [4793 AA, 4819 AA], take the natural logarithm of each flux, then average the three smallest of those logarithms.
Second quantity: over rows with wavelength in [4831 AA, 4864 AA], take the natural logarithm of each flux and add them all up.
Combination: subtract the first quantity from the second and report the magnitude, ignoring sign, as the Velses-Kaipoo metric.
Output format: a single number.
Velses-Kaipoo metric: 39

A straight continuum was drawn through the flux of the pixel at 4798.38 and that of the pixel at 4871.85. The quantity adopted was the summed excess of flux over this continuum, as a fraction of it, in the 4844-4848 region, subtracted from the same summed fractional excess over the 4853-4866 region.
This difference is 0.69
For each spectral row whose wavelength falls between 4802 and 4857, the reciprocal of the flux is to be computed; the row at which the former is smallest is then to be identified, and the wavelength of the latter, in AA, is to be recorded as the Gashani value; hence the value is 4802.80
